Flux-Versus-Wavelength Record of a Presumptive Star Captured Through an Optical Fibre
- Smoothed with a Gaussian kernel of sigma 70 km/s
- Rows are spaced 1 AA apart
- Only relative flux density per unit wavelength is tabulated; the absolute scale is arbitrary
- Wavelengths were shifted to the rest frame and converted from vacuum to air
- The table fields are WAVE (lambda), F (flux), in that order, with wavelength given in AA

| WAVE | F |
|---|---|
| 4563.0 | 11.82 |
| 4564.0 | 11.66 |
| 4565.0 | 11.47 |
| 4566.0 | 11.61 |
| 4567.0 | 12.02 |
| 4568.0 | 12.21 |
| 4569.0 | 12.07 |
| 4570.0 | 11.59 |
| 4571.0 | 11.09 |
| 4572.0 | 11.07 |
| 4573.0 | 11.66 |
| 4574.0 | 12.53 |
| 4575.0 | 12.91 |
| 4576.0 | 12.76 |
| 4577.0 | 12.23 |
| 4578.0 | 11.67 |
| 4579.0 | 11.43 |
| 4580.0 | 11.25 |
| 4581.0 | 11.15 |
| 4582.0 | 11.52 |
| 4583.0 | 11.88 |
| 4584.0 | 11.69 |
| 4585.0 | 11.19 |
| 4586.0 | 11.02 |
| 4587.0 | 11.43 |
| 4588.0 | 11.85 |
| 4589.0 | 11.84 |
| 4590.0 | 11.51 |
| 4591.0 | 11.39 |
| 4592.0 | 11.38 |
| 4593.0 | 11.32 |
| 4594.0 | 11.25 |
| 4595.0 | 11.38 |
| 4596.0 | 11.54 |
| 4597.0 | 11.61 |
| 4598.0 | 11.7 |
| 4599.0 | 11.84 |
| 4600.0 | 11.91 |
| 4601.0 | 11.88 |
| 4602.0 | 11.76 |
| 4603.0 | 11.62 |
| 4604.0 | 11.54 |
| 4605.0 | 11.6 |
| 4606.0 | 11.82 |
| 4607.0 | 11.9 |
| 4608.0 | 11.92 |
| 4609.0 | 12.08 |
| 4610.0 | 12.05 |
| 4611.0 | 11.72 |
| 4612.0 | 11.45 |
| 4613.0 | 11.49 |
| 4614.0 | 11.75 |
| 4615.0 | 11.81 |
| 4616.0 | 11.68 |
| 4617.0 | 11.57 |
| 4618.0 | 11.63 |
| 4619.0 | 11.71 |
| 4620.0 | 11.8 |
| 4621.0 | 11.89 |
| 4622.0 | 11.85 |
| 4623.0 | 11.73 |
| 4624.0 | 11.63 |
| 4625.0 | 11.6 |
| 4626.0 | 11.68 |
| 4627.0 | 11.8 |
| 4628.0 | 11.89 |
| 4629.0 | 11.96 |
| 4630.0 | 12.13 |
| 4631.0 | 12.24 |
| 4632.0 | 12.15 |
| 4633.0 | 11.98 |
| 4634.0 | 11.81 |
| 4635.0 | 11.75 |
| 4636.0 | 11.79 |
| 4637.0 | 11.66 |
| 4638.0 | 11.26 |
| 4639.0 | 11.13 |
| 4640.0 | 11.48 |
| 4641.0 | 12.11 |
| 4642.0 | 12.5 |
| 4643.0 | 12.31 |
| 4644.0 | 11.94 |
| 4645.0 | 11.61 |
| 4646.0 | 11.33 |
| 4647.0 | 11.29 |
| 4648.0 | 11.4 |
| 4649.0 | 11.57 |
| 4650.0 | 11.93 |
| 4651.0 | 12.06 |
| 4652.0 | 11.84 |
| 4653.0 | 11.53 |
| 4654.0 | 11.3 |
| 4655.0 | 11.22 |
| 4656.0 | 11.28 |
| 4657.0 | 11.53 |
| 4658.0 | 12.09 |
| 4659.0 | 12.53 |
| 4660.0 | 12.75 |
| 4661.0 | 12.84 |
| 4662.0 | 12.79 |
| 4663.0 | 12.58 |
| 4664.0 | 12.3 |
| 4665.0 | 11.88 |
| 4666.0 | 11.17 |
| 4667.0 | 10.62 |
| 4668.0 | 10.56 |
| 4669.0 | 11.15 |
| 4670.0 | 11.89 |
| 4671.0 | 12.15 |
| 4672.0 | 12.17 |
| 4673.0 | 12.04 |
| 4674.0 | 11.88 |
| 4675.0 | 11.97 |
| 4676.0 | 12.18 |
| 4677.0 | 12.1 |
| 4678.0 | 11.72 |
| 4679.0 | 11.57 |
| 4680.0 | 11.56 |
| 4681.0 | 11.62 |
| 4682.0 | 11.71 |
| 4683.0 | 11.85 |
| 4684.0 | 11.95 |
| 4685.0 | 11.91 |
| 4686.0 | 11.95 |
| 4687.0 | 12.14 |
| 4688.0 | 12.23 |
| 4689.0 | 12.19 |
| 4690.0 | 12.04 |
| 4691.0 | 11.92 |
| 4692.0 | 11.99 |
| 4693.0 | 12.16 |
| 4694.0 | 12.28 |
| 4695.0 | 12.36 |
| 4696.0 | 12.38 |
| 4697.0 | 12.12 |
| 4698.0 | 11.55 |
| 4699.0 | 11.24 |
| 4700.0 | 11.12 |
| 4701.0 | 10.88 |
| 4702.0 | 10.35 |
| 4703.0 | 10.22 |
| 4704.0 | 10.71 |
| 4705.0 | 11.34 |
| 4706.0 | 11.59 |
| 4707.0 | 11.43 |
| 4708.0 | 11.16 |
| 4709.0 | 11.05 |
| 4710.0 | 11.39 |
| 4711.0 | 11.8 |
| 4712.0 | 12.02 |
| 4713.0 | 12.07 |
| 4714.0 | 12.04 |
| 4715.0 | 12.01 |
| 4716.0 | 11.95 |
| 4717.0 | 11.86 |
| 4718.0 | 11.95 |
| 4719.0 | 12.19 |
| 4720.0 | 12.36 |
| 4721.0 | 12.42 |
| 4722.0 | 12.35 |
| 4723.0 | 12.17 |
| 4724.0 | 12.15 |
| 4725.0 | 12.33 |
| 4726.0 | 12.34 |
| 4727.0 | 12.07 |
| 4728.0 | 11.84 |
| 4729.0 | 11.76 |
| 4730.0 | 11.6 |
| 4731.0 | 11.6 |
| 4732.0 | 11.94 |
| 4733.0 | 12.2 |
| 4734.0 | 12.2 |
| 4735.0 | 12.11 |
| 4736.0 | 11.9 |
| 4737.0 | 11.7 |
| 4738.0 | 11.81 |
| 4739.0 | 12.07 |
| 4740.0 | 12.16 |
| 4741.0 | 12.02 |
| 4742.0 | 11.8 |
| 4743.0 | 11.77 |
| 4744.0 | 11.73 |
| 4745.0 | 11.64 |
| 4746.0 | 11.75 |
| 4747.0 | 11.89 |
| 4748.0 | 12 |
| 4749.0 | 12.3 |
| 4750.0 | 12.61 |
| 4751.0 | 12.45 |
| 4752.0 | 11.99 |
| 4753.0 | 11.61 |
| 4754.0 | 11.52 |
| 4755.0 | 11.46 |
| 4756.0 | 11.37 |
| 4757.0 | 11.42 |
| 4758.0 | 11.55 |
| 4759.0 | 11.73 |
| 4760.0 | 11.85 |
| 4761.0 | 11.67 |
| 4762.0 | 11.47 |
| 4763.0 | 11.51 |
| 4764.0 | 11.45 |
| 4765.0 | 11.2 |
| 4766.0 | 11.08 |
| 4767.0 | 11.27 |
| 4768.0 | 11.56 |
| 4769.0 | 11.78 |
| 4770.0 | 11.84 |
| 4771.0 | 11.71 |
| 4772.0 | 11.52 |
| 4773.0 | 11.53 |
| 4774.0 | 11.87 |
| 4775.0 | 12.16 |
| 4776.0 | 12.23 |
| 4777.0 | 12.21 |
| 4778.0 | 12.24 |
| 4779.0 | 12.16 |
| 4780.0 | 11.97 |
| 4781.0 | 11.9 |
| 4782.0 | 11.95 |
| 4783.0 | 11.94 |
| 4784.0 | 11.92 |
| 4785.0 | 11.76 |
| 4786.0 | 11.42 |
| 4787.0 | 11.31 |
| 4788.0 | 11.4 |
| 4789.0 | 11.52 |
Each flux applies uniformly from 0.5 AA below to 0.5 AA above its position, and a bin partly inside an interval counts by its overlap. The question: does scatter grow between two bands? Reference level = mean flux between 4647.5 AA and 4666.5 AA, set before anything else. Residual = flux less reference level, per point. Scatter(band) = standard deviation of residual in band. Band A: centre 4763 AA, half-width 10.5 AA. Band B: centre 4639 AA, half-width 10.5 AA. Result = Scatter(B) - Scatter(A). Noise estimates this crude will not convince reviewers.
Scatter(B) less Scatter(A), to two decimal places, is 0.18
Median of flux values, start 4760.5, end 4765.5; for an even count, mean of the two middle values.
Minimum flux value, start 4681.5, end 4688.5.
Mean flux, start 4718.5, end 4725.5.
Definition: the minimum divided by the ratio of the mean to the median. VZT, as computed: 10.9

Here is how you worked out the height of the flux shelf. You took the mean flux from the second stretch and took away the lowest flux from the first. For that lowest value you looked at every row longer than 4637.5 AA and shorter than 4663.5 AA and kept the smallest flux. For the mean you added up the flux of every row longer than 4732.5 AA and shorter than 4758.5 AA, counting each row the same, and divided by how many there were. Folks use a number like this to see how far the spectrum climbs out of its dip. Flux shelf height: 0.76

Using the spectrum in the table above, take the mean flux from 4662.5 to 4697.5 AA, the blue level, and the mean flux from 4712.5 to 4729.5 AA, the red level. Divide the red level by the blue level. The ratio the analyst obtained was 1.02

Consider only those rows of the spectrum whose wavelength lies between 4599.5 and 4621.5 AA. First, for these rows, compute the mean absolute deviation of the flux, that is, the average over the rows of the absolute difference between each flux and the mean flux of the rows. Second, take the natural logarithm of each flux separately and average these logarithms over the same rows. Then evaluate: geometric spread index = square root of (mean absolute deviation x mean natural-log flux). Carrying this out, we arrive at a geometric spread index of 0.59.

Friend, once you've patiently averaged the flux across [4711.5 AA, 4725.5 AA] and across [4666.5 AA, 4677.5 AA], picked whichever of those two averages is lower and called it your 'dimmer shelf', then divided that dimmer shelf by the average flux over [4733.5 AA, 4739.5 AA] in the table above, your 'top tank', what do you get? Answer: 0.98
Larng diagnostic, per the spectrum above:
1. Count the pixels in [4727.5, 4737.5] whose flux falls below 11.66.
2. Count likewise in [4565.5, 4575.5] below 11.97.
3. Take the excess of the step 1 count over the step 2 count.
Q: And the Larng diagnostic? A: -3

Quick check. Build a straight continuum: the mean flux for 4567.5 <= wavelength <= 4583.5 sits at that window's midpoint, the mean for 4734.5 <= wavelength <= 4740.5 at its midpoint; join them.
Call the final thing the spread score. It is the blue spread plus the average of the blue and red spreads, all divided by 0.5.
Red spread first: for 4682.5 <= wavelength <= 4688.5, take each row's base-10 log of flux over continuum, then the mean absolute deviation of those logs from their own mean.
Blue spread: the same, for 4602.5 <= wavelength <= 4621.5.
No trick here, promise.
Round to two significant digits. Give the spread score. 0.020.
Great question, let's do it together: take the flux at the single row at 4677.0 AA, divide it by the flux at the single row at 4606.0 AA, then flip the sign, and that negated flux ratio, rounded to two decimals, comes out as -1.02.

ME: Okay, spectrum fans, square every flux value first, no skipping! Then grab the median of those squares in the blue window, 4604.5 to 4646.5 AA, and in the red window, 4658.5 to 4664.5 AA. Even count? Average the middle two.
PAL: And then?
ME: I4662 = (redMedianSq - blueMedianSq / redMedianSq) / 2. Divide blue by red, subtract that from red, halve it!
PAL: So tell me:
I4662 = 79.8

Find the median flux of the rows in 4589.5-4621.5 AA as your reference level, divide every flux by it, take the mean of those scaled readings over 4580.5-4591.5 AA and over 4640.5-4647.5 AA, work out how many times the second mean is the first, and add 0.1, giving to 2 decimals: 1.13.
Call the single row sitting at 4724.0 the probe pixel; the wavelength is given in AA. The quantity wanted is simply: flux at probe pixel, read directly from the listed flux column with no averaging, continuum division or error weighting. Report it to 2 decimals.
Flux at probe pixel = 12.15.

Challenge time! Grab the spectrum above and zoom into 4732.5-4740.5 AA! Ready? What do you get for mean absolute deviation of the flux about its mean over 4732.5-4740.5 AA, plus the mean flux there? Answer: 12.2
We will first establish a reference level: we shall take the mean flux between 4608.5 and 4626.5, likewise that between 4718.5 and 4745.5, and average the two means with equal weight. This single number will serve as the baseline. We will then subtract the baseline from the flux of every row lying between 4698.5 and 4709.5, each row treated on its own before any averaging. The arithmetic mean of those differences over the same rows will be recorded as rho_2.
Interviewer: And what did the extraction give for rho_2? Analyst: -0.86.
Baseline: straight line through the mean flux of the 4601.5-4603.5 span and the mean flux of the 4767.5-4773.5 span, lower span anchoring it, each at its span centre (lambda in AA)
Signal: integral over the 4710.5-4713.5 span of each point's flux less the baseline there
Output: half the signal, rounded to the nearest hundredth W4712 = 0.44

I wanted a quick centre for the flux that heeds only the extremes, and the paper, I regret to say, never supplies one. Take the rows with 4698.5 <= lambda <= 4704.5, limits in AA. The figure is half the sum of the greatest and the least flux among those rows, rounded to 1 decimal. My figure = 10.7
